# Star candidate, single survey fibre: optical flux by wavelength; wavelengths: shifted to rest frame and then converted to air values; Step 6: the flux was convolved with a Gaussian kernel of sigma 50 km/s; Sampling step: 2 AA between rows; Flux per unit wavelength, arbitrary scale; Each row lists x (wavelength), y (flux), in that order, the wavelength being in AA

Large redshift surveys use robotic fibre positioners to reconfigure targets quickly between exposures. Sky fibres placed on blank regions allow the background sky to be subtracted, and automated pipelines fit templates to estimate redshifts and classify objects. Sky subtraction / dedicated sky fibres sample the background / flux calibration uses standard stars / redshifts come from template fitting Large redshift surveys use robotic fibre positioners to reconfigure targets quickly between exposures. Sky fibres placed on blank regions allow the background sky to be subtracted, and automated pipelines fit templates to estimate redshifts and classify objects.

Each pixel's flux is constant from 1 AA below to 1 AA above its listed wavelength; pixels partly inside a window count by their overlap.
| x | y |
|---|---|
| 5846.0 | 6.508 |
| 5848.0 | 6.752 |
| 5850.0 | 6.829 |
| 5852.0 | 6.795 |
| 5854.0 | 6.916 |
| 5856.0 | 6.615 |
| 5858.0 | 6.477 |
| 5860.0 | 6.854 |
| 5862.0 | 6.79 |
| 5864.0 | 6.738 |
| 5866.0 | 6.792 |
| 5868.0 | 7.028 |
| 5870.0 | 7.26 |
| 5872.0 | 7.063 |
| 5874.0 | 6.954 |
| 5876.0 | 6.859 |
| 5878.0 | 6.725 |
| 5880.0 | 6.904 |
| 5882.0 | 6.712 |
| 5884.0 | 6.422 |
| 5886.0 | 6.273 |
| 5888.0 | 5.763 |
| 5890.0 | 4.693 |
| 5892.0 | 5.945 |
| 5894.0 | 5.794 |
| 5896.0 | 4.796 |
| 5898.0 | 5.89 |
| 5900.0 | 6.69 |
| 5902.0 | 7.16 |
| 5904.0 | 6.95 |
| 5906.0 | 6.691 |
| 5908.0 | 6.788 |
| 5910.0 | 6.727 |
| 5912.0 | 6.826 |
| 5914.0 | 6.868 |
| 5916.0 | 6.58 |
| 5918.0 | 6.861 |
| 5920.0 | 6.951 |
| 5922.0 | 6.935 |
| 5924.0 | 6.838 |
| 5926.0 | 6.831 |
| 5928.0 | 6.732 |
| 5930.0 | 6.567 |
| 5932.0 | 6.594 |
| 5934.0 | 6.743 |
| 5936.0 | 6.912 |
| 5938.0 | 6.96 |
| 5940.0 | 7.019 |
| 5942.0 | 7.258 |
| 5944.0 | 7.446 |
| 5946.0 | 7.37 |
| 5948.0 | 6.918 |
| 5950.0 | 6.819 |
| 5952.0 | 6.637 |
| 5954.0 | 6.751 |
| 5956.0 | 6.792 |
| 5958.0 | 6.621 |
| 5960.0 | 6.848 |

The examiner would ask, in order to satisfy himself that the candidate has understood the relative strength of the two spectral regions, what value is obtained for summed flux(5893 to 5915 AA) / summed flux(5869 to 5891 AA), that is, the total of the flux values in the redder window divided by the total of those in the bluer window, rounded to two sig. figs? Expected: 0.99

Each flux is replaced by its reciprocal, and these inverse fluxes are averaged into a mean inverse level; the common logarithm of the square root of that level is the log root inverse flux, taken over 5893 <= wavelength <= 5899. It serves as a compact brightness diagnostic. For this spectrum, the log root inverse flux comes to -0.368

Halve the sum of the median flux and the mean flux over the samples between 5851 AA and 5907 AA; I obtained 6.63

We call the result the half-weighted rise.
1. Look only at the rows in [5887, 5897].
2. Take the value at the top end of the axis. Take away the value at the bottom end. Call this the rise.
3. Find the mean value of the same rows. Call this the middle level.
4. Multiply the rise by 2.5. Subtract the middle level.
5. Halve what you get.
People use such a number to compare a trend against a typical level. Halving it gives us -3.9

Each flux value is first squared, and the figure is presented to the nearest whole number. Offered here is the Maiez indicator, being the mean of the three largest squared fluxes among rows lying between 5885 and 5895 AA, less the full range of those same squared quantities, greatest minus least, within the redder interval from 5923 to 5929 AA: 35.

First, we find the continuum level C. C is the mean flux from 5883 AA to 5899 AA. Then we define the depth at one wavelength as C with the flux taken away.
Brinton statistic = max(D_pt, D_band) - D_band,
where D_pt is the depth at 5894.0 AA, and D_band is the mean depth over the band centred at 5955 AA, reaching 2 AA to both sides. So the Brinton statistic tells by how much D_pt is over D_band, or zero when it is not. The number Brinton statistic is 0.98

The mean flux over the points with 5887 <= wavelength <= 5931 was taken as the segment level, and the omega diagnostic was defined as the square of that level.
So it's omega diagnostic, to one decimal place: 41.6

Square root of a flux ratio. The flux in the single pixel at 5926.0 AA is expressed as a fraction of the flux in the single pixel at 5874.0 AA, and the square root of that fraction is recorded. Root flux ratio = 0.99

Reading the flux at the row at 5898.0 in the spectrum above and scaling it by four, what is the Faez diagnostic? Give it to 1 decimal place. 23.6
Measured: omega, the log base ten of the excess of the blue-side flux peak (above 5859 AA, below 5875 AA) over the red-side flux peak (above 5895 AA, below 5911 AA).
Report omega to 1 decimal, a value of -1.0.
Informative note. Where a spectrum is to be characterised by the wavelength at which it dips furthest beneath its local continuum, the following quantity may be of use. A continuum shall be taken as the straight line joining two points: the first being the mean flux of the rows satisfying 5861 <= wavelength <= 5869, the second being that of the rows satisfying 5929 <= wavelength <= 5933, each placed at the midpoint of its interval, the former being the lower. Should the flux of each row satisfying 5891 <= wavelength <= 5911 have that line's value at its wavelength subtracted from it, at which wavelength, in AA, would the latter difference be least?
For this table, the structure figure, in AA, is 5896.0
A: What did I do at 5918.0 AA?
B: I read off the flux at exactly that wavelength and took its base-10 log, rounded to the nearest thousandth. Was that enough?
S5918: 0.836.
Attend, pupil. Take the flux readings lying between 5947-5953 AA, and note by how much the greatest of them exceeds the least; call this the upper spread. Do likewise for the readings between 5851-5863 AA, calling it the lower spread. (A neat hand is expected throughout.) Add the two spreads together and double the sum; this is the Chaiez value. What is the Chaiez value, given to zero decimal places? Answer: 1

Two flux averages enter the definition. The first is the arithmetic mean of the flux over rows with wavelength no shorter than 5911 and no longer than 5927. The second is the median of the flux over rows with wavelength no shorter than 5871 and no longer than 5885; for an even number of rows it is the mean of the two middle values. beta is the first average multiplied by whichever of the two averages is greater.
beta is 46.9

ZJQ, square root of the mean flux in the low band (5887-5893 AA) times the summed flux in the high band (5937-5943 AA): 10.8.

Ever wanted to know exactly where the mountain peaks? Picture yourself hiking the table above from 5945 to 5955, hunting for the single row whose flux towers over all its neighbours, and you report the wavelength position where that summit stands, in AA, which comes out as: 5946.0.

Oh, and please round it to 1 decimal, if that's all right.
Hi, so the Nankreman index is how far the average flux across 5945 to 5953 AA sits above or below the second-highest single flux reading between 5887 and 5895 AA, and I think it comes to 1.1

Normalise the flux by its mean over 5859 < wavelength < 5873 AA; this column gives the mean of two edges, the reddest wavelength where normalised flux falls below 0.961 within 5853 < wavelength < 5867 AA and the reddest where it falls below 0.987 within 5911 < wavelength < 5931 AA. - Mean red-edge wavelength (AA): 5894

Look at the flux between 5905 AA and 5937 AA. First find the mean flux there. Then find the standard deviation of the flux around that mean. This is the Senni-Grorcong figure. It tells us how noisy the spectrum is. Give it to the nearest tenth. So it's 0.1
